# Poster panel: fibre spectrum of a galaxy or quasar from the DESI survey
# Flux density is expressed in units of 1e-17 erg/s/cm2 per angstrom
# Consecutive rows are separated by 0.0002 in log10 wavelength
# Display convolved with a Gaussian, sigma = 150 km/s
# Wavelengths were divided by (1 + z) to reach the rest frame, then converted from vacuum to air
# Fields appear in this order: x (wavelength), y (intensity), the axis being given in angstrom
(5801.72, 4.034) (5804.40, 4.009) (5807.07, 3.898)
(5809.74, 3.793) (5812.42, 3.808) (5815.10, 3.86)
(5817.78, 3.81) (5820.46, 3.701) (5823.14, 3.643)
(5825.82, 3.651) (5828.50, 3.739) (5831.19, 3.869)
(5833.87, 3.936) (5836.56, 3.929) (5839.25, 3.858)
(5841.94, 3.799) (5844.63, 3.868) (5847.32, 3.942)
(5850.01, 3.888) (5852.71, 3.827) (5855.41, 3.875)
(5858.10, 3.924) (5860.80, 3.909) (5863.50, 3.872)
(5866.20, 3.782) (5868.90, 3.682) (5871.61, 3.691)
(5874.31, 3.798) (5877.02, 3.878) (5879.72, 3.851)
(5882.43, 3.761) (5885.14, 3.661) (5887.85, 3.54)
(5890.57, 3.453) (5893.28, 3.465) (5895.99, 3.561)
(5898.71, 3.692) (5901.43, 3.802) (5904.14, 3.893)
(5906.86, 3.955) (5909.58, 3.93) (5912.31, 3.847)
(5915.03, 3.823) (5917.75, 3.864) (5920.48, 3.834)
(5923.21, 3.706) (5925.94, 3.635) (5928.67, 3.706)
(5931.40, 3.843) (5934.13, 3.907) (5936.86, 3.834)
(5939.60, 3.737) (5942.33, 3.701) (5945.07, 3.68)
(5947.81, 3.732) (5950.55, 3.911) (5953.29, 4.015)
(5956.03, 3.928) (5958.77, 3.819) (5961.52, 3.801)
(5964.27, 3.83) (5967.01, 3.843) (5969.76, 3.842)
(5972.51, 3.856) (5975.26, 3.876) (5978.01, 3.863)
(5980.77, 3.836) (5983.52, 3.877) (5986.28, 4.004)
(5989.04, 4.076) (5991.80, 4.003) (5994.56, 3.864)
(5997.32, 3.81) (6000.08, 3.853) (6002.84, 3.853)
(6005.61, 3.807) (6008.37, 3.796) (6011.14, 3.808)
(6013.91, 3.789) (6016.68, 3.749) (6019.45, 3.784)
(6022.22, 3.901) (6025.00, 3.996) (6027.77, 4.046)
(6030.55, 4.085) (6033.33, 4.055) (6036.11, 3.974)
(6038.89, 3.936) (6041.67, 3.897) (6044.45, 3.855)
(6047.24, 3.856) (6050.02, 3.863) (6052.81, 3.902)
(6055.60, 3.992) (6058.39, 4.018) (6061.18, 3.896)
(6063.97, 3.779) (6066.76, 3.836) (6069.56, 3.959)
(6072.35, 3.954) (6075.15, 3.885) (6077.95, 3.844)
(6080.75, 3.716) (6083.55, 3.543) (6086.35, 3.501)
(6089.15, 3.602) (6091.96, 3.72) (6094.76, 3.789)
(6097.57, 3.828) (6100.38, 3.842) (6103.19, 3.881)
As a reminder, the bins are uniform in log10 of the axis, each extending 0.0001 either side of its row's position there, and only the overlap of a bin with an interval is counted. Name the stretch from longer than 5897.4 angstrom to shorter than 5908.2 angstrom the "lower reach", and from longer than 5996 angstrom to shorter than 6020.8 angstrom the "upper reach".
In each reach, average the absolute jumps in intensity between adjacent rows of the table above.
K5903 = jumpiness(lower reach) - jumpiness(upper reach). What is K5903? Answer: 0.06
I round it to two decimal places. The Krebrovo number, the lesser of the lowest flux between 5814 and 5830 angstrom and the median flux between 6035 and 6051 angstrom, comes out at 3.64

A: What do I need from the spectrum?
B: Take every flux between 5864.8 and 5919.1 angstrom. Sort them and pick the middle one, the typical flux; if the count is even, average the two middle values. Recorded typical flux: 3.79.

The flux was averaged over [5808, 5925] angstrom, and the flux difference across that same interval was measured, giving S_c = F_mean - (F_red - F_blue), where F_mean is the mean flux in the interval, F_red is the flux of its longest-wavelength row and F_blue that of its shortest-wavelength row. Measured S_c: 3.9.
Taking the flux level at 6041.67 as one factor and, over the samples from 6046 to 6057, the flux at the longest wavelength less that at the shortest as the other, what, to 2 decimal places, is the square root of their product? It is 0.73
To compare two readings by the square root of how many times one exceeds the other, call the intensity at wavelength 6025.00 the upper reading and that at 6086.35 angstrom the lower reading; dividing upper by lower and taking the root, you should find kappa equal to 1.07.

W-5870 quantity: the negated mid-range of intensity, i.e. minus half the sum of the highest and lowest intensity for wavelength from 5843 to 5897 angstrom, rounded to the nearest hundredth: -3.70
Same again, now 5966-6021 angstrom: -3.91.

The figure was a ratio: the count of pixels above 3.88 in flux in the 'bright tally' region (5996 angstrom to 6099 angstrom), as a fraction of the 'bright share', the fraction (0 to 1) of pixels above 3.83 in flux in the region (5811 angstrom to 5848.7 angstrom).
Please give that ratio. 30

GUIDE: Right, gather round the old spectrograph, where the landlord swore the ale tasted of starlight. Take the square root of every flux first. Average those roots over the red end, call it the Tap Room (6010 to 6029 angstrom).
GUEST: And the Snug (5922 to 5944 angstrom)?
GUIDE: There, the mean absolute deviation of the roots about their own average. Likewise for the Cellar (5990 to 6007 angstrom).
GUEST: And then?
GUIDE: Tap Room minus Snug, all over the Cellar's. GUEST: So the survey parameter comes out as 168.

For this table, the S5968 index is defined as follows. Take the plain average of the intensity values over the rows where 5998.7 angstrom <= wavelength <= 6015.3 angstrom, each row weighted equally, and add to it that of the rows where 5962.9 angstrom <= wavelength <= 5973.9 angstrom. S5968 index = 7.66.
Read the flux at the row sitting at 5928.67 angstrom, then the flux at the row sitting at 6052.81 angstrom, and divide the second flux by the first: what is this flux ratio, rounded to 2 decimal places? 1.05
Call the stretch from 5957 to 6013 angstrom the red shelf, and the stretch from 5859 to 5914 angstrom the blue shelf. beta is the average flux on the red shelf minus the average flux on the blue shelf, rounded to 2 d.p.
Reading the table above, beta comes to 0.11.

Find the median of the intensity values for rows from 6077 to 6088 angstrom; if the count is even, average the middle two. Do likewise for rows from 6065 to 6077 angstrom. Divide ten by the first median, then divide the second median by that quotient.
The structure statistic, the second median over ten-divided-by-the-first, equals 1.42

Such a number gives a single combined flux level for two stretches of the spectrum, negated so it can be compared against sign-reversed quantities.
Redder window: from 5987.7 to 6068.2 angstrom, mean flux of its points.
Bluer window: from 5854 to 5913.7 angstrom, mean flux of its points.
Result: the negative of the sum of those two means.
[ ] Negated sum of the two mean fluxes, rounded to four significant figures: -7.664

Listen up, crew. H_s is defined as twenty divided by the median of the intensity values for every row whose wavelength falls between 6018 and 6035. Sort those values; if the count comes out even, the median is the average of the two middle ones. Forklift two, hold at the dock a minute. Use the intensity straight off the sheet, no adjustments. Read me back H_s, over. 4.97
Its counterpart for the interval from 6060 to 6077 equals 5.14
